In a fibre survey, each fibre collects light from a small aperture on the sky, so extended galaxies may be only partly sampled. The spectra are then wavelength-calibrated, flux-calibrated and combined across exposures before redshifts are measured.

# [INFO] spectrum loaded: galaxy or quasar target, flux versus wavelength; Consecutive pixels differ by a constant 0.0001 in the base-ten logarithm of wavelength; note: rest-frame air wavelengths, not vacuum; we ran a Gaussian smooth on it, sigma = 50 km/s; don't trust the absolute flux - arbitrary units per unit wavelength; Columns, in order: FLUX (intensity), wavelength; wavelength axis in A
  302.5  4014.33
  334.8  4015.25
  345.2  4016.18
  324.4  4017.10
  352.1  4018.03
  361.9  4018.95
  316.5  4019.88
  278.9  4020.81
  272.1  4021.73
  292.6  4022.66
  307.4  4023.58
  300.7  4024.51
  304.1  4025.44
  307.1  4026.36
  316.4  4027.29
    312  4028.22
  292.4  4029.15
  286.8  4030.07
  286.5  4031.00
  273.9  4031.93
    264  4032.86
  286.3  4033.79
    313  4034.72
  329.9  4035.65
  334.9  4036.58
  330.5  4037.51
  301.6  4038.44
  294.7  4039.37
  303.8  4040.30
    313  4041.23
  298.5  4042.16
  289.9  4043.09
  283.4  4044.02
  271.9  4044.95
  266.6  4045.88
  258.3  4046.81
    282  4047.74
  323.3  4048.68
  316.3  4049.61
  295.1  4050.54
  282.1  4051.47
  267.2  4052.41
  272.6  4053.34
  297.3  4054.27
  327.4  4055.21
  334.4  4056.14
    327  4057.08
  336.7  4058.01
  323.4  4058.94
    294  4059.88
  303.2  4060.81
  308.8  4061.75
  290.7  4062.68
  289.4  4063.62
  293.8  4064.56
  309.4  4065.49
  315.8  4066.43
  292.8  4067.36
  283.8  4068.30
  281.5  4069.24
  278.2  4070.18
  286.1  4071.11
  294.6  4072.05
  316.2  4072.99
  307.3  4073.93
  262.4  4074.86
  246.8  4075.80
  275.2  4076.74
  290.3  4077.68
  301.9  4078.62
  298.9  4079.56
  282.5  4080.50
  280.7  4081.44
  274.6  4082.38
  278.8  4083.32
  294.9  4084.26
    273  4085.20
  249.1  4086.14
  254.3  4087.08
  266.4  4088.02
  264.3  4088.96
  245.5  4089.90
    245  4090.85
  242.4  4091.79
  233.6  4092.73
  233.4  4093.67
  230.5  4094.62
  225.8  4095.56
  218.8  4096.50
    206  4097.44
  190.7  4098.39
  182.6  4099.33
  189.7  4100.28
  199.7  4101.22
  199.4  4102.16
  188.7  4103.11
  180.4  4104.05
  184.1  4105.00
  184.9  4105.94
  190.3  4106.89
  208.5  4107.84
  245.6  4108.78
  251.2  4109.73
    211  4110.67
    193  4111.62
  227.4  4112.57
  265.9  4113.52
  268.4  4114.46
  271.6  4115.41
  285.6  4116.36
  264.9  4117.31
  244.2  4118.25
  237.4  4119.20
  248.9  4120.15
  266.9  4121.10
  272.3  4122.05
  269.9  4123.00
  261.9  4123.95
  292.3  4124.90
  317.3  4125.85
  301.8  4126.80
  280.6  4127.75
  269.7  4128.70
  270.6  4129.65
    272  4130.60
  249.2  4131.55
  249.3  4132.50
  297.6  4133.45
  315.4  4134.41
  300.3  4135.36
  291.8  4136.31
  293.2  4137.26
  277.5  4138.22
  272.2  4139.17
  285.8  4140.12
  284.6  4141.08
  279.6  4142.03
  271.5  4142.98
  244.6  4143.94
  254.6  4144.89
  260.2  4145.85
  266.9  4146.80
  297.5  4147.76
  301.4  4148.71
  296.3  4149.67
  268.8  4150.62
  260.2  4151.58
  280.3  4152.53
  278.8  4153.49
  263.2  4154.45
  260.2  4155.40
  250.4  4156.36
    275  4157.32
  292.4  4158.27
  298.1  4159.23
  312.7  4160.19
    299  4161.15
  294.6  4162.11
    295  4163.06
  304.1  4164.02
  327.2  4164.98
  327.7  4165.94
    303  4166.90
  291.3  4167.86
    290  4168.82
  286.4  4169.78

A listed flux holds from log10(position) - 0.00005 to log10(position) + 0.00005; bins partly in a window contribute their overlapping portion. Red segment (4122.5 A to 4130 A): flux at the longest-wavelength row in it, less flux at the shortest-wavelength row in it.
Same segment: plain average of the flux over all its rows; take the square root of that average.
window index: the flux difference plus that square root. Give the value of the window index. 18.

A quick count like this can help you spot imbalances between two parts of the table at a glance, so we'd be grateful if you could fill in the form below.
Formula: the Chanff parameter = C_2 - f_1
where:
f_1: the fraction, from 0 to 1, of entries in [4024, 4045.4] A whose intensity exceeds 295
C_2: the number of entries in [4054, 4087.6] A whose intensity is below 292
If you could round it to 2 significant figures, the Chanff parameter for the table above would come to 16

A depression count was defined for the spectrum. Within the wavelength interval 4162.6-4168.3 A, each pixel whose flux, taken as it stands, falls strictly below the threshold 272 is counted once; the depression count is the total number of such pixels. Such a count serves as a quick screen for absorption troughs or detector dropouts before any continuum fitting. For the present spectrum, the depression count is 0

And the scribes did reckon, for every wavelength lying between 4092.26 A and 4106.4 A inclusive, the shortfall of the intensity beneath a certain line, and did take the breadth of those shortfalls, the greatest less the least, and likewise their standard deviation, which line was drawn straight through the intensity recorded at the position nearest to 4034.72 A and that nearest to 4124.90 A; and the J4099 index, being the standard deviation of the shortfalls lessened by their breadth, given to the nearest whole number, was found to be -32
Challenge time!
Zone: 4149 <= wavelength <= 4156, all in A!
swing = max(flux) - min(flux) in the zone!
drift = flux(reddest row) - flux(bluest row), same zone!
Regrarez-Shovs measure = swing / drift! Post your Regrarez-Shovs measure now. -1.0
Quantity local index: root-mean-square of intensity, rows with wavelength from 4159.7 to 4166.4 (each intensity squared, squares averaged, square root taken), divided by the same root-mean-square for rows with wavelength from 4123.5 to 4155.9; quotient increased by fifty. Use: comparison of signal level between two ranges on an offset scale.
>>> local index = 51.1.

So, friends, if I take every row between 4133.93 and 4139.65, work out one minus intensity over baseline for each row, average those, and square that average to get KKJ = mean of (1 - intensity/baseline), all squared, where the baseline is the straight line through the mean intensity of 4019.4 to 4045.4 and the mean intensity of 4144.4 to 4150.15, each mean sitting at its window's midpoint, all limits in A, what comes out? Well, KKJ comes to 0.0014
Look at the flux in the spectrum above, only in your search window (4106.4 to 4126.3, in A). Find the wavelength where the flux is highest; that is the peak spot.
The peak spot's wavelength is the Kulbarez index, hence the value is 4125.85 A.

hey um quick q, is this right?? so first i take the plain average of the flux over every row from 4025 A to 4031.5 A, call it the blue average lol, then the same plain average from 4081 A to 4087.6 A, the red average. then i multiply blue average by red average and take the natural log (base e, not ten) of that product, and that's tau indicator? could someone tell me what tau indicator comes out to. 11.31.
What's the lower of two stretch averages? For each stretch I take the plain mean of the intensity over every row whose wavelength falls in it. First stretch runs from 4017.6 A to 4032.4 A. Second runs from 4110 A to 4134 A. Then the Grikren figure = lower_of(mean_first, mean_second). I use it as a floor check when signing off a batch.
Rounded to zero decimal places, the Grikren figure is 264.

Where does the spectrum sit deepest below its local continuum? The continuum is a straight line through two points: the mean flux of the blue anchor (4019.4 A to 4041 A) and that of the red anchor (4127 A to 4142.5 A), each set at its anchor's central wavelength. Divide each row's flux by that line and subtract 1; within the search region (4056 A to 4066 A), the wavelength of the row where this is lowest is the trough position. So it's 4063.62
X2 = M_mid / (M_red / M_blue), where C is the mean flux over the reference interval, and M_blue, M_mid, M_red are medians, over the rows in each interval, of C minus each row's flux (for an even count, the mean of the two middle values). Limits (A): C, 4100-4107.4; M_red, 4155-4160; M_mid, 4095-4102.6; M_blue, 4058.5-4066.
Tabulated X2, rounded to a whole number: -13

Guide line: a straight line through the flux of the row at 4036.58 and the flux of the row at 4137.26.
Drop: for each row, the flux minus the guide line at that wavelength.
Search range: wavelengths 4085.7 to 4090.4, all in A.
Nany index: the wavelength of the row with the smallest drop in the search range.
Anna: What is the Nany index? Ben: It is 4089.90 A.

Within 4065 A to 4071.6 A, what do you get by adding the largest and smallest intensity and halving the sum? 297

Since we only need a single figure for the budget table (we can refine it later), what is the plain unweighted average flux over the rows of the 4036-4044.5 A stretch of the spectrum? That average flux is 306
